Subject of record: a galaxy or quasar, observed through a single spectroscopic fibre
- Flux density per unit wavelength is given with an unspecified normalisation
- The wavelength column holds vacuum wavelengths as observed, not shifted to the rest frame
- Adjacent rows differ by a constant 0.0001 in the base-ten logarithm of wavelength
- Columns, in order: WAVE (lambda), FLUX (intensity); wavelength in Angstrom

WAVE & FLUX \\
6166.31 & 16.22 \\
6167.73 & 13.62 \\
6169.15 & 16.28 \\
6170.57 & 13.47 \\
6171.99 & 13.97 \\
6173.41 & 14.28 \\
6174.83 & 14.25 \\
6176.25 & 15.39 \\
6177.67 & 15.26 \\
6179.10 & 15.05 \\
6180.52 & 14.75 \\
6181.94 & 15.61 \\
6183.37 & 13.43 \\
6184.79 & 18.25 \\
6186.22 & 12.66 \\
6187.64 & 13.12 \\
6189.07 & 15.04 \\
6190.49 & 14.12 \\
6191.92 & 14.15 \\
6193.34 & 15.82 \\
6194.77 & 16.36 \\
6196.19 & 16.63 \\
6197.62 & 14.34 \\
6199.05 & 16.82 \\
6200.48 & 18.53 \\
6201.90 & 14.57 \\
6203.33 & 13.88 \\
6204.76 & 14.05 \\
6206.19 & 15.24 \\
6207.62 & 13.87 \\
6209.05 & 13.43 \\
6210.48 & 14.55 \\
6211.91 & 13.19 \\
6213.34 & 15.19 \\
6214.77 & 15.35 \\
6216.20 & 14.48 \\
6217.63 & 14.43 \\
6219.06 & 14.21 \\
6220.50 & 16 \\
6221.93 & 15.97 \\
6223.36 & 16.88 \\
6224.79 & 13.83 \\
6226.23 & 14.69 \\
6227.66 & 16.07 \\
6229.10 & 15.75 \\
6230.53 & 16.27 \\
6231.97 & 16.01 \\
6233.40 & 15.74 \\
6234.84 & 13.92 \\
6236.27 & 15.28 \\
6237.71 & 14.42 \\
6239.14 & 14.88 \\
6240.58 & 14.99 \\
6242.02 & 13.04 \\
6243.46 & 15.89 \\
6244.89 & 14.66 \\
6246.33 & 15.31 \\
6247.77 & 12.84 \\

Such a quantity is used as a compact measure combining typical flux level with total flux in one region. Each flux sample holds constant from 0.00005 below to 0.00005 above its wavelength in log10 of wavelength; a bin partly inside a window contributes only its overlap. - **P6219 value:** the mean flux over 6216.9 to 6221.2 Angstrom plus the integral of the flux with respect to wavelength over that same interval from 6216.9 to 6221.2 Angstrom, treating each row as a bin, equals 78.8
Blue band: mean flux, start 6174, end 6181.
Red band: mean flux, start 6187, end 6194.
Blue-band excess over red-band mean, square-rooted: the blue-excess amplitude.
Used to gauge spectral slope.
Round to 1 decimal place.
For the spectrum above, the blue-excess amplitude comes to 0.7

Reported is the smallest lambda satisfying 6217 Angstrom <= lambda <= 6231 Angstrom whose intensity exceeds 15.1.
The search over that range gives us 6220.50 Angstrom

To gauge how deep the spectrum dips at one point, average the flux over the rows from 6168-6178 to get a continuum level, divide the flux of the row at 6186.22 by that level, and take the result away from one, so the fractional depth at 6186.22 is 0.14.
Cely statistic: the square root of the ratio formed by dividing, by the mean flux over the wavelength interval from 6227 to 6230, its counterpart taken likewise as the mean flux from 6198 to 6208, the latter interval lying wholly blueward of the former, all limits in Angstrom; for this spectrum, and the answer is 0.98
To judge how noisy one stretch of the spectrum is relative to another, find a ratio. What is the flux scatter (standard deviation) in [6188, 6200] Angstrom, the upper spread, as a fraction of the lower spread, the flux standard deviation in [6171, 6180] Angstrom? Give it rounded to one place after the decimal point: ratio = 1.9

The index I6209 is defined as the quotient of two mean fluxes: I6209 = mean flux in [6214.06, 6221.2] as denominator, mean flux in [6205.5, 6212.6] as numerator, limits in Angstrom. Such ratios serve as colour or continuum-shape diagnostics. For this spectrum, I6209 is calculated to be 0.94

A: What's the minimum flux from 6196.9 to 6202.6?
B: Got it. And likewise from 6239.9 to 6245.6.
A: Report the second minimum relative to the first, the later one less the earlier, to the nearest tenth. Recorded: -1.3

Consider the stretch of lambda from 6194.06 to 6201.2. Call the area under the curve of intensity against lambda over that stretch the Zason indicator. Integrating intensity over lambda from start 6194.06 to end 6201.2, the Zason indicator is 118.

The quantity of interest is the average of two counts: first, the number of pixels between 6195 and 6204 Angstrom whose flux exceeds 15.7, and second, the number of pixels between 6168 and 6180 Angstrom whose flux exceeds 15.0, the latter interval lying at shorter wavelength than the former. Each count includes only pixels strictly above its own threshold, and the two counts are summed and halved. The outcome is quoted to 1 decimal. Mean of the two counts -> 3.5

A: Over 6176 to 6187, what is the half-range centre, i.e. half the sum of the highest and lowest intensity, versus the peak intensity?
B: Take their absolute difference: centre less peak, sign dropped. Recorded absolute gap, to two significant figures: 2.8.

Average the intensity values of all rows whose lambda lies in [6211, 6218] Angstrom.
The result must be 14.5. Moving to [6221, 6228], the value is 15.5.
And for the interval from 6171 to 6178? 14.6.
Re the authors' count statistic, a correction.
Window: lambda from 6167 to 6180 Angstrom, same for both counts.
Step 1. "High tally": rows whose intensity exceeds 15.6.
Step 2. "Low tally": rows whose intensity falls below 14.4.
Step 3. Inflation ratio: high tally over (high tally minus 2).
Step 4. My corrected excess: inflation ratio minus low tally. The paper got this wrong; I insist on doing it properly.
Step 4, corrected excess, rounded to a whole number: -6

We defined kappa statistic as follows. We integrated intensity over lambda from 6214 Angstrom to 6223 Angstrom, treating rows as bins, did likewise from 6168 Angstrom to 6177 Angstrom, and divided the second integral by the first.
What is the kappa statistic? 0.96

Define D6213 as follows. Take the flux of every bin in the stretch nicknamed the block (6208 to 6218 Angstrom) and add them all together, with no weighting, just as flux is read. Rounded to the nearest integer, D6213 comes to 101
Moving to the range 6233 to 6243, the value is 102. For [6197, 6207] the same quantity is 107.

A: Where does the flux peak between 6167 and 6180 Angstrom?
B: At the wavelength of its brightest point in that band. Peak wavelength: 6169.15 Angstrom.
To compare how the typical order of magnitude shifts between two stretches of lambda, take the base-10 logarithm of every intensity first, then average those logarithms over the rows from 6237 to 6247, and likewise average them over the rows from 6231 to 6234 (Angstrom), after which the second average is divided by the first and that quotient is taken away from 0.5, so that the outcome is -0.53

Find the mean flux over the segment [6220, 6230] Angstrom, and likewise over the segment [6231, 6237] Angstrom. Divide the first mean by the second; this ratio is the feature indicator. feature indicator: 1.02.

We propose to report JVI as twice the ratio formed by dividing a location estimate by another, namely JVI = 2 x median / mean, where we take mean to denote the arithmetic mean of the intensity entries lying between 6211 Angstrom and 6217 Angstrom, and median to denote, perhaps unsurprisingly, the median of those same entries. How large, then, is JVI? 2.04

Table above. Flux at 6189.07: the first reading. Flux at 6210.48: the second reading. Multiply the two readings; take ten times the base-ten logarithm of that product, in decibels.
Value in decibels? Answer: 23.4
